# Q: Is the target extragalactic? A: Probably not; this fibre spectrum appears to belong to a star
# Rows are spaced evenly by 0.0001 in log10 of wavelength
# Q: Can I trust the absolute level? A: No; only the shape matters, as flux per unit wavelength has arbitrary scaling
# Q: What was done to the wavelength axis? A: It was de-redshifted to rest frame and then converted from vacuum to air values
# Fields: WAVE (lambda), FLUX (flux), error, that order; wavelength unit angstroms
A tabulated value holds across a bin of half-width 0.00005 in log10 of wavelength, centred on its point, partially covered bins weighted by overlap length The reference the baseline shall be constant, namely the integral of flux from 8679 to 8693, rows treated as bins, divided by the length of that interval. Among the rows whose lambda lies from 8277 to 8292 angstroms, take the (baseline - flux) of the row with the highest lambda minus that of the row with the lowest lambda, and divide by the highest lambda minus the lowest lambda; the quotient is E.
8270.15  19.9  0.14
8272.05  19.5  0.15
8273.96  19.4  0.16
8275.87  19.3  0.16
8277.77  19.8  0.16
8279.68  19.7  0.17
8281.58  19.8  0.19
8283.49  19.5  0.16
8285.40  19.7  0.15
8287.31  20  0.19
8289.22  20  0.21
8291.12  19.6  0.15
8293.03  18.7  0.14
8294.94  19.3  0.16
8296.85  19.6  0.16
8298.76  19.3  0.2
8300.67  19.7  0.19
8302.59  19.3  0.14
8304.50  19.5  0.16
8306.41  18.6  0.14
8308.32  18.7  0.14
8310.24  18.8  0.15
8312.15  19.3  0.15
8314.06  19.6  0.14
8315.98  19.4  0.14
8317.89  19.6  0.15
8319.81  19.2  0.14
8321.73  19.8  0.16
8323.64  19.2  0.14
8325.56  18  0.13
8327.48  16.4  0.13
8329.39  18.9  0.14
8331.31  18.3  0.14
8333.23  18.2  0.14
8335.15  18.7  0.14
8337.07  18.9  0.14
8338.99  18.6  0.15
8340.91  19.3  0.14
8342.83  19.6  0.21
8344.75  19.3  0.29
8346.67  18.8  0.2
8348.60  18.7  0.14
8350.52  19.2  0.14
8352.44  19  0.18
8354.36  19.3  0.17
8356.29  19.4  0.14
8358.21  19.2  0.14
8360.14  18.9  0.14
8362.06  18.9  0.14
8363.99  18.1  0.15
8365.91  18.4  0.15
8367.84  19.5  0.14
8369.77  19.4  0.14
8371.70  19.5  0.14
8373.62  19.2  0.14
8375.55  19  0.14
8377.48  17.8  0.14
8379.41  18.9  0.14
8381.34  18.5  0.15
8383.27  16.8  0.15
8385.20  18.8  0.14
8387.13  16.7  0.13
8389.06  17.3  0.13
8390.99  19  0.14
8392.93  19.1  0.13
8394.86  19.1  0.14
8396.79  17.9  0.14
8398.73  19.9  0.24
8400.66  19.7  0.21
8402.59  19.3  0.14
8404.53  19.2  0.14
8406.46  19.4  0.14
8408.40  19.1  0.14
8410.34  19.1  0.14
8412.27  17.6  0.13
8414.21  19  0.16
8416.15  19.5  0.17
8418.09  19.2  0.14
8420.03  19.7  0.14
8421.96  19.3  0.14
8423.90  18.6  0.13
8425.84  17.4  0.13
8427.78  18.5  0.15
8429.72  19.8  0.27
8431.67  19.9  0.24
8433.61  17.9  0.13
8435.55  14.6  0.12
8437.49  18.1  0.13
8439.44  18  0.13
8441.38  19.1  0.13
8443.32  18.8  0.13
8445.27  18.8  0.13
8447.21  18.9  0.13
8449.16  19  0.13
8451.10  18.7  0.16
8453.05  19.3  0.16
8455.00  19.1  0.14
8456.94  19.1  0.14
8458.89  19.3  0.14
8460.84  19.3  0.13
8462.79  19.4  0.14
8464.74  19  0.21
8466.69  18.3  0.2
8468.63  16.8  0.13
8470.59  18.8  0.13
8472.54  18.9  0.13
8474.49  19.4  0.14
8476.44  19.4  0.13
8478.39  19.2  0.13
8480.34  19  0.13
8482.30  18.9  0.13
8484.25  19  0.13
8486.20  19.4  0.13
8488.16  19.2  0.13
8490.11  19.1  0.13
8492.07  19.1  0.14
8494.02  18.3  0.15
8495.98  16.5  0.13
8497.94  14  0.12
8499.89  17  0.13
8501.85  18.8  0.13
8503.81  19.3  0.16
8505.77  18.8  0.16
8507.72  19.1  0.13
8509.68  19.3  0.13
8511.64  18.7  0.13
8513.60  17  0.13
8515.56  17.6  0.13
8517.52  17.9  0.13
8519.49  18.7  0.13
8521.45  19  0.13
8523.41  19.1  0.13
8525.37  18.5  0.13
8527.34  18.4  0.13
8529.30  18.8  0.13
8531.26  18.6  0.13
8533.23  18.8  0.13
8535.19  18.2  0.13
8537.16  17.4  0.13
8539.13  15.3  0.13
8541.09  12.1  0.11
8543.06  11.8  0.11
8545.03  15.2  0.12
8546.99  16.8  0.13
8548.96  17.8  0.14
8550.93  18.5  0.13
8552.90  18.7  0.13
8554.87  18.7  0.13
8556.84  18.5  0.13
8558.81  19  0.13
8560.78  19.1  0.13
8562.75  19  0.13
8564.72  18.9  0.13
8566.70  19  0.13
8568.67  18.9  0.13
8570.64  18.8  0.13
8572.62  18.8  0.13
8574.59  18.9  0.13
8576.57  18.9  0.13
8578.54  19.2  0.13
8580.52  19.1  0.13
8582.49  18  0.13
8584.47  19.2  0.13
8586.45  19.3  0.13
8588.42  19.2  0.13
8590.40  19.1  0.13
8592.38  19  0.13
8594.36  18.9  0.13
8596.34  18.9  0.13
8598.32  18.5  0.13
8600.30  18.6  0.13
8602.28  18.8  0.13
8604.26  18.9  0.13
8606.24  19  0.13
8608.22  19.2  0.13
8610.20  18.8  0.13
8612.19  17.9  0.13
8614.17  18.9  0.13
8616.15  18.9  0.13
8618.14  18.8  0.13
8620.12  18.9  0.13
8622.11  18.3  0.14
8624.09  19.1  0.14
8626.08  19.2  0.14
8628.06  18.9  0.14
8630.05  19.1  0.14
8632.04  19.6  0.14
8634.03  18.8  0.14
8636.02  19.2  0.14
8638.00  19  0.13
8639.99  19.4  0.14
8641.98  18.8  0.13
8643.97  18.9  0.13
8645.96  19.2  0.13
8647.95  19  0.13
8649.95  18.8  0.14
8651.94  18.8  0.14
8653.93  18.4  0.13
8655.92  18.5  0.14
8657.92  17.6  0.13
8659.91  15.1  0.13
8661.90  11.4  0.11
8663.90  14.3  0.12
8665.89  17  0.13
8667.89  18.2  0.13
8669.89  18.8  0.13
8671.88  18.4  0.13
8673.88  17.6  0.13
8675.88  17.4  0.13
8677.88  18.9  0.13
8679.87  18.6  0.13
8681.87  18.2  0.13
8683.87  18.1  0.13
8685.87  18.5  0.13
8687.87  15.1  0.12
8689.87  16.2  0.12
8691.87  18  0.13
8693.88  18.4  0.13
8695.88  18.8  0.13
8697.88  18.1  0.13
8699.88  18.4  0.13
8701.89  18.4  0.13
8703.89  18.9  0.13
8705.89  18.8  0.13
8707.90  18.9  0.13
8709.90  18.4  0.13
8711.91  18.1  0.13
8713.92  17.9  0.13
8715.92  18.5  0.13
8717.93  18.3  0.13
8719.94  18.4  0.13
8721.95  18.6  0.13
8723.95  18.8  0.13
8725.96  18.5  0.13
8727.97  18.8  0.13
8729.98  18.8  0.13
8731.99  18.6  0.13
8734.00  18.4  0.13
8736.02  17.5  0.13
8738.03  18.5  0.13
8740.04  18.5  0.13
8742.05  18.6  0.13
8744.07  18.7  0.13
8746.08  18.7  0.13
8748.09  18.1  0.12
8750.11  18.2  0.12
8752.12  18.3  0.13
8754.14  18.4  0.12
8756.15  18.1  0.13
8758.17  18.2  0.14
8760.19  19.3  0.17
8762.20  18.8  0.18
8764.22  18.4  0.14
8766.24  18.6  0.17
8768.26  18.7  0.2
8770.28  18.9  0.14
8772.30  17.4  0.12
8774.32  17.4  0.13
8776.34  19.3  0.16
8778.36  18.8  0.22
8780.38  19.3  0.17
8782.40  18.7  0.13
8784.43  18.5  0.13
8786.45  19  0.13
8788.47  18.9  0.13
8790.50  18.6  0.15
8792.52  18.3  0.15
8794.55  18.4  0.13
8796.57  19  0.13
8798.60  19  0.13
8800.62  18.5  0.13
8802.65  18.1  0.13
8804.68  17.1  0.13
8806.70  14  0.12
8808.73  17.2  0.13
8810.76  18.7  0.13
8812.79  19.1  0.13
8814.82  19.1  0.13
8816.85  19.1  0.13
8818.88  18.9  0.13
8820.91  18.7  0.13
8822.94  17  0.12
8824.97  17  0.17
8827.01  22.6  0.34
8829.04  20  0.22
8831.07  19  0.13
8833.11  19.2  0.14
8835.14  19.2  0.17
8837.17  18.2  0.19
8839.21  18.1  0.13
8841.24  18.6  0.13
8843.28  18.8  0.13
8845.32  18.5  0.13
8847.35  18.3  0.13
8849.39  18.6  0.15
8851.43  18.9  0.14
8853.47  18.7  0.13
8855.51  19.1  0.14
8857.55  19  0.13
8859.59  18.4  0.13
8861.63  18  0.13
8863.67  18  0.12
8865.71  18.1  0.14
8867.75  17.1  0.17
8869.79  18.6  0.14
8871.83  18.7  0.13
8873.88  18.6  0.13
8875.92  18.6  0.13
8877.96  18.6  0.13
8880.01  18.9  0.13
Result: 0.01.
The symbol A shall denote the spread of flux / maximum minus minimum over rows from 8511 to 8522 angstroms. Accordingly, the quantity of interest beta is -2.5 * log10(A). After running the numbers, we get -0.8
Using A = 2.0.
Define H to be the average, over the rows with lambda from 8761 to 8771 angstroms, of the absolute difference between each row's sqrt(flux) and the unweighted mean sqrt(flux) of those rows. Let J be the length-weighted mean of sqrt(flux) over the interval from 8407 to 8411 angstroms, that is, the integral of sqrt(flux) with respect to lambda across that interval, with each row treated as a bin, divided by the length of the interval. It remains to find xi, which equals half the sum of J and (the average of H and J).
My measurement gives 3.278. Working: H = 0.02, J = 4.37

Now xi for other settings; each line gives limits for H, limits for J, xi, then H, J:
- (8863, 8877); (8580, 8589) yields 3.279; 0.05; 4.36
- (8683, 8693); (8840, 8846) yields 3.273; 0.15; 4.31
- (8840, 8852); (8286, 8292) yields 3.350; 0.02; 4.46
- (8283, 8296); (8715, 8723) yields 3.231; 0.04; 4.30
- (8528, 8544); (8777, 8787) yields 3.337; 0.32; 4.34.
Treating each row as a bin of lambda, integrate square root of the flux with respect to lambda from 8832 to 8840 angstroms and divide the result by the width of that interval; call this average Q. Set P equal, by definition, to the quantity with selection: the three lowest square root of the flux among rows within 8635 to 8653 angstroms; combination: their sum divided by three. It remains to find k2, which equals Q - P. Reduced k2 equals -0.01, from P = 4.34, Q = 4.32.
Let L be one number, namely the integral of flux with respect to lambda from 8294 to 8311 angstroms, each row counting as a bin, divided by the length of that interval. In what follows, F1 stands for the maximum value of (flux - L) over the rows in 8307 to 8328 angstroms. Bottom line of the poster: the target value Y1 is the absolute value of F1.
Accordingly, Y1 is 0.6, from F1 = 0.60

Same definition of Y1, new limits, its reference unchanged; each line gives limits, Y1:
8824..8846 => 3.4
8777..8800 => 0.1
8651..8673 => 0.4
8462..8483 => 0.2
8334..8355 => 0.4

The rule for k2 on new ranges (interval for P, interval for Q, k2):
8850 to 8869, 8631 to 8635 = 0.17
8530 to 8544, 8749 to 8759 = 0.66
